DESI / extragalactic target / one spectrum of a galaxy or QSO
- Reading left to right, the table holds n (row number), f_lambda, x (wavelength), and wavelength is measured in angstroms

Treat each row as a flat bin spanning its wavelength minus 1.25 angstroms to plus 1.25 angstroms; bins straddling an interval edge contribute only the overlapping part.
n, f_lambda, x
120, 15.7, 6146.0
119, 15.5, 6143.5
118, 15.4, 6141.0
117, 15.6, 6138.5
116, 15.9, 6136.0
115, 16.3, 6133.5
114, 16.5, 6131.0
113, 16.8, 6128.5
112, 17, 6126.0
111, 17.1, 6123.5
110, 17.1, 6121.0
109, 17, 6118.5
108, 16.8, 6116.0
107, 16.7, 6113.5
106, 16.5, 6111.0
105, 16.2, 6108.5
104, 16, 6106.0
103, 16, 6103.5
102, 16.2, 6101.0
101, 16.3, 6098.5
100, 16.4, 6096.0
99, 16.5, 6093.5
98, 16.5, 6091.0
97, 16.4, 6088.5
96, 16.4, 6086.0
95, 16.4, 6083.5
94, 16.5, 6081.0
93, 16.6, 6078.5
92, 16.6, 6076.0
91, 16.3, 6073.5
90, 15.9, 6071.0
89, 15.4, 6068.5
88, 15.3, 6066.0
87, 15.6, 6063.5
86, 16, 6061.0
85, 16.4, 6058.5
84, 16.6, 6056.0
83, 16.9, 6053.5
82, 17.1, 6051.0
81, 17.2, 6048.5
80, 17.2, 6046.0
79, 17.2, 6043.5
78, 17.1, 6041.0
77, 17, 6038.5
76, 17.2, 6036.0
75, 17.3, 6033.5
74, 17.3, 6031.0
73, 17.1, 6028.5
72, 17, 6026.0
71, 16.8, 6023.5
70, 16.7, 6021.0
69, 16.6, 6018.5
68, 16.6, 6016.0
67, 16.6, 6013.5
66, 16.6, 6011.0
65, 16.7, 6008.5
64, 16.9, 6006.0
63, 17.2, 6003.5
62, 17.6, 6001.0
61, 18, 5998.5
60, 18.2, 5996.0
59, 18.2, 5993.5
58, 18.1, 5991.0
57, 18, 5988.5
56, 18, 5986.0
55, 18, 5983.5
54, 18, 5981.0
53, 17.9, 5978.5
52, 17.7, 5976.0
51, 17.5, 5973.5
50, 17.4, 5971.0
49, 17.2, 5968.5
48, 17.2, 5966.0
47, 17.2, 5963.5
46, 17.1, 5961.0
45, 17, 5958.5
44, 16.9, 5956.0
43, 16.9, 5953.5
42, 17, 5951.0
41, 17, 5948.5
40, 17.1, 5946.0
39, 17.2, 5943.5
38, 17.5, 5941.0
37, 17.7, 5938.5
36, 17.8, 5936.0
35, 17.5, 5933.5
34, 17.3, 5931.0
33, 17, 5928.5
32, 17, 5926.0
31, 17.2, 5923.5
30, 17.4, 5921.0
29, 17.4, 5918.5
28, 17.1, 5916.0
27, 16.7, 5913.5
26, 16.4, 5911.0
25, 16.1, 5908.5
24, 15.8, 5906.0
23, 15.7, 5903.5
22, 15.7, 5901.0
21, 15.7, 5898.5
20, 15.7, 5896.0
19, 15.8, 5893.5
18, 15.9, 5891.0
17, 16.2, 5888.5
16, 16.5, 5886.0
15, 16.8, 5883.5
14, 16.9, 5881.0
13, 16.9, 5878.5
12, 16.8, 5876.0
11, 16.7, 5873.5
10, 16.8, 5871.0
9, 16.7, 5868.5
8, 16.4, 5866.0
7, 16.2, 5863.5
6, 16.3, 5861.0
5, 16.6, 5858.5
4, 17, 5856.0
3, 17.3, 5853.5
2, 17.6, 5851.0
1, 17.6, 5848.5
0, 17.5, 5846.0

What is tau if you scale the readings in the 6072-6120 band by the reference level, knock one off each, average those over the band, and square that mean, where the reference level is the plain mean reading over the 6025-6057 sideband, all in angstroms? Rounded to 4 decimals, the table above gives 0.0015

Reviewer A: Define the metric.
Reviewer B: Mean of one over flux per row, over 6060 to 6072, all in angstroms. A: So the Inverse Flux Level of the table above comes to 0.0640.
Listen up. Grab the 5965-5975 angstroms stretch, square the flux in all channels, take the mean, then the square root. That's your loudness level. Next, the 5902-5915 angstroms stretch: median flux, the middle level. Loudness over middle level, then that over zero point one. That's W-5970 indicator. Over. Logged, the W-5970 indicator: 10.8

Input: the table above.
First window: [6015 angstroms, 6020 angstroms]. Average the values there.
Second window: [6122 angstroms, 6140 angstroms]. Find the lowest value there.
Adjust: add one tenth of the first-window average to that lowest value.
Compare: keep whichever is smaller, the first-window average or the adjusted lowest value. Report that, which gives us 16.6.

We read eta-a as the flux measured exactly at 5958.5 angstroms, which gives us 17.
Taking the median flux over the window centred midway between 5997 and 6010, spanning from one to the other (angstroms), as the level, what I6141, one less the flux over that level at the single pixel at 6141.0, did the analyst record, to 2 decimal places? 0.10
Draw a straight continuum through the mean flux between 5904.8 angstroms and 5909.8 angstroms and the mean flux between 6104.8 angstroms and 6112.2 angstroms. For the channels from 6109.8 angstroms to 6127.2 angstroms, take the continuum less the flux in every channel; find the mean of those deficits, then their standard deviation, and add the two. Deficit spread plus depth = -0.4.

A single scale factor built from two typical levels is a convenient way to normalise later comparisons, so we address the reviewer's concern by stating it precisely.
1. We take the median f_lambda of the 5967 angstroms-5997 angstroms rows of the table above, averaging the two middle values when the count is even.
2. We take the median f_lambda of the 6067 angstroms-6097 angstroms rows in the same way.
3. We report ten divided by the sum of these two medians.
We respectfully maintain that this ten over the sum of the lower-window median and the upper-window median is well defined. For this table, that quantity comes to 0.291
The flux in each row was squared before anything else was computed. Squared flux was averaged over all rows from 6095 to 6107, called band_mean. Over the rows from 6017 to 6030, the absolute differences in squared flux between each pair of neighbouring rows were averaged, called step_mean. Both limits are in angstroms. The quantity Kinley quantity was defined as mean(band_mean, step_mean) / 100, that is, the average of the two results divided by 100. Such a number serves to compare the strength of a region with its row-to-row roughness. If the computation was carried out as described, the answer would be 1.33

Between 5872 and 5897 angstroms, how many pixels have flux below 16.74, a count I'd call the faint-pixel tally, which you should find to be 6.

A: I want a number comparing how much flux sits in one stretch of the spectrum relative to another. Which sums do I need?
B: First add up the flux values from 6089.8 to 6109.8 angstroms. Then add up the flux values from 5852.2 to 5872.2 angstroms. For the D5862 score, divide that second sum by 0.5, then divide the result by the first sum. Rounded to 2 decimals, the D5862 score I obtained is 2.05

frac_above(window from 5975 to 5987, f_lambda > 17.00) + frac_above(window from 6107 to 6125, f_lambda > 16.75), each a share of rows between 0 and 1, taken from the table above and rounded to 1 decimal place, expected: 1.6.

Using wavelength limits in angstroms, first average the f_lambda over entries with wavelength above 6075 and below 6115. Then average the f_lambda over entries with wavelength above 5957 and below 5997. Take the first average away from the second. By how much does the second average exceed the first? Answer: 1.3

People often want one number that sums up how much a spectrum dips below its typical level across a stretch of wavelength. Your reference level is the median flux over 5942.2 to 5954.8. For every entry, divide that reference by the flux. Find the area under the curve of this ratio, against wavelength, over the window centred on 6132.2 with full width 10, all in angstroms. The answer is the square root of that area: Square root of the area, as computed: 3.22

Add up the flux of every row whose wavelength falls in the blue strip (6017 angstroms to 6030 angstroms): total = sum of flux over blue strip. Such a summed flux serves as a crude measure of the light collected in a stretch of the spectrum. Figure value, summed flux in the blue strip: 84.2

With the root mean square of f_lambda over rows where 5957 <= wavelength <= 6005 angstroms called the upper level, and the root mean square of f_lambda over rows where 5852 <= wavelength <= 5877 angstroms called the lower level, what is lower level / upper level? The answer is 0.94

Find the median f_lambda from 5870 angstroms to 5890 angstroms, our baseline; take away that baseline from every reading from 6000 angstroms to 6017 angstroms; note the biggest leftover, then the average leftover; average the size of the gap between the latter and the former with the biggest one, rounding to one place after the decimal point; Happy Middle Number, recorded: 0.8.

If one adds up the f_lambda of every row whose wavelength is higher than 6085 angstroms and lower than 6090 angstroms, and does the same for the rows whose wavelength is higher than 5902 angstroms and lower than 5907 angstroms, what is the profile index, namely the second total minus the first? -1.3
